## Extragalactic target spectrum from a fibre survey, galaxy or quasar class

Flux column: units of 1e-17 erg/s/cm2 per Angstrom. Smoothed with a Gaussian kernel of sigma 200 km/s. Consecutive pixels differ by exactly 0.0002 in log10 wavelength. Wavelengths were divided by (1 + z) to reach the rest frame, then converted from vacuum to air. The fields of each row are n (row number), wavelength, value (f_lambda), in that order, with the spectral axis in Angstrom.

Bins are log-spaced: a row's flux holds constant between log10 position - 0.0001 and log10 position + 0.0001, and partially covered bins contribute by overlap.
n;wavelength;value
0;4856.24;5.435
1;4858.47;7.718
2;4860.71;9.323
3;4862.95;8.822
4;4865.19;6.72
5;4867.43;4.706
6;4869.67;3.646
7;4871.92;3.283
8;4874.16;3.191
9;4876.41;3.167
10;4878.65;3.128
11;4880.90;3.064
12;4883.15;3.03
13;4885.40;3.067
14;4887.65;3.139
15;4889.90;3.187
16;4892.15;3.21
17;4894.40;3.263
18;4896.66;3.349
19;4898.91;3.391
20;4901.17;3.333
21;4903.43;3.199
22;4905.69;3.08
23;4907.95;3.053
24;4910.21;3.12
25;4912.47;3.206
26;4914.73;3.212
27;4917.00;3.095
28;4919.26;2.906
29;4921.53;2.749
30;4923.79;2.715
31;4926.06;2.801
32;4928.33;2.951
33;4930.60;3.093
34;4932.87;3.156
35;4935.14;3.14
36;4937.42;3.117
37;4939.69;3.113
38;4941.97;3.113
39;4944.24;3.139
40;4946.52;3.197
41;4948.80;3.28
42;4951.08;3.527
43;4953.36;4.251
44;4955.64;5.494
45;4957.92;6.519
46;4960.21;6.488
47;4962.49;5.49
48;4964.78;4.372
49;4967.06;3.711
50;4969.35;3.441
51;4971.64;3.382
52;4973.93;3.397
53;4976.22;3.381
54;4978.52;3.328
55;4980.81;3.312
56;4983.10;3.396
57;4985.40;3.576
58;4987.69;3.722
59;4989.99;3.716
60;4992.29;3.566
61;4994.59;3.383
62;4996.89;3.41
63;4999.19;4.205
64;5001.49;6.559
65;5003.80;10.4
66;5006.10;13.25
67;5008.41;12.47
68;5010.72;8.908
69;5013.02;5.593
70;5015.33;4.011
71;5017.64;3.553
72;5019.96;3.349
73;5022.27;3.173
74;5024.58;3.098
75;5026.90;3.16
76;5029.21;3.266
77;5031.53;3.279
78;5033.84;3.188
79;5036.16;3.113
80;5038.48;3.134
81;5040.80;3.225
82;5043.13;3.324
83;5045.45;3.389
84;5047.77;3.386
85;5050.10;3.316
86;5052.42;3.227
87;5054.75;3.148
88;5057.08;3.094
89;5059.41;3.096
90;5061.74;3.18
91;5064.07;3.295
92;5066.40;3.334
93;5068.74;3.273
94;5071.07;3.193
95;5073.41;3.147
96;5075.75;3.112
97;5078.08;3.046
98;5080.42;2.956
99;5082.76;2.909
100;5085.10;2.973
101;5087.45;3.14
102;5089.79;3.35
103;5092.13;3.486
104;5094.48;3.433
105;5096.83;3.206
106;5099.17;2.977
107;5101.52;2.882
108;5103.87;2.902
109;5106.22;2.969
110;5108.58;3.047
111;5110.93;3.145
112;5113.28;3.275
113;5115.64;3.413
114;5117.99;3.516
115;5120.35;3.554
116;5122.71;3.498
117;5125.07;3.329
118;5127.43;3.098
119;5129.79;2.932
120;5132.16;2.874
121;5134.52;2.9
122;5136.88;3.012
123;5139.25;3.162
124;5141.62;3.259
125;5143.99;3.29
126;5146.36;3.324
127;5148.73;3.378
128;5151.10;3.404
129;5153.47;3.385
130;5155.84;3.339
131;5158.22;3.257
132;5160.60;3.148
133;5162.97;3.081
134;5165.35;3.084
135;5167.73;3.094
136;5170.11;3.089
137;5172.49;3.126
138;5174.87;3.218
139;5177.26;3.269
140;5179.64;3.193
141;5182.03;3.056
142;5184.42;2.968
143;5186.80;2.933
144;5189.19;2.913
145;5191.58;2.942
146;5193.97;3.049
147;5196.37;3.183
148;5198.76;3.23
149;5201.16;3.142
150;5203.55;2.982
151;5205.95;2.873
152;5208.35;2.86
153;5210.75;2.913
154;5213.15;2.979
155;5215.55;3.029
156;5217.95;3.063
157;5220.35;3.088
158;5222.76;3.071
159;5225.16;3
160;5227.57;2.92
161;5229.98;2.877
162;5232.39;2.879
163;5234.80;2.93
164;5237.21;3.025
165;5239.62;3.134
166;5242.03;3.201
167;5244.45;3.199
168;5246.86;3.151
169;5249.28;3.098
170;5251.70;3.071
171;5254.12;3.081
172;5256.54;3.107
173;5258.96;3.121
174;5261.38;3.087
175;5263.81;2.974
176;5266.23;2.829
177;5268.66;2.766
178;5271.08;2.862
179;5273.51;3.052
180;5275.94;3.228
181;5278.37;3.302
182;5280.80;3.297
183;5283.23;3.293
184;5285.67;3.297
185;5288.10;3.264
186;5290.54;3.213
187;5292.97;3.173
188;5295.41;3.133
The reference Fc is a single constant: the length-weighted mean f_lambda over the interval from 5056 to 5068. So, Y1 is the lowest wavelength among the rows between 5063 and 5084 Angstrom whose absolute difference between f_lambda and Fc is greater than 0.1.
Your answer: 5066.40 Angstrom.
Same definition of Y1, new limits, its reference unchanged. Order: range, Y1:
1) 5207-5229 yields 5208.35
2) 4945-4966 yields 4951.08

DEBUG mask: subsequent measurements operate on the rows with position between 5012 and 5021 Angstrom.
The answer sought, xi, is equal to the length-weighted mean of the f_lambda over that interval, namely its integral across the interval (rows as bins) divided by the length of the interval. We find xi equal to 4.11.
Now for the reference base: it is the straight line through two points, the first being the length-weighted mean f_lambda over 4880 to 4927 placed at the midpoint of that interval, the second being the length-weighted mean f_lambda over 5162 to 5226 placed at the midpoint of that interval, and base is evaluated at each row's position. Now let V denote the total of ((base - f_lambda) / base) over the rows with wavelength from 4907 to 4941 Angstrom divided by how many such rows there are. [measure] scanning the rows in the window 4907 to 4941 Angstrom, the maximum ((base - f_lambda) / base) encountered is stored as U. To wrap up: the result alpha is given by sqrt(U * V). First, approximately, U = 0.12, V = 0.0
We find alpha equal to 0.054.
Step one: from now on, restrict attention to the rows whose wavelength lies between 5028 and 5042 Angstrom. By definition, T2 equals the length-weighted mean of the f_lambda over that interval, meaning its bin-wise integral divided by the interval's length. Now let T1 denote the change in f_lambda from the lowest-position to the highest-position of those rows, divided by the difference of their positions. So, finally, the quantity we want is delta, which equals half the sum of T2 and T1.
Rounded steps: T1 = -0.004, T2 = 3.20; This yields 1.60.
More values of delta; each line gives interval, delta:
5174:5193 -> 1.52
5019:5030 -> 1.60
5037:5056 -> 1.63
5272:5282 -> 1.62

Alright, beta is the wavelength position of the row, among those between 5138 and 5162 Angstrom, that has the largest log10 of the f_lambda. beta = 5151.10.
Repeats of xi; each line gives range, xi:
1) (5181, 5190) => 2.97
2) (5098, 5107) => 2.93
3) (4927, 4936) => 3.08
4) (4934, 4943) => 3.12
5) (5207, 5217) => 2.95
